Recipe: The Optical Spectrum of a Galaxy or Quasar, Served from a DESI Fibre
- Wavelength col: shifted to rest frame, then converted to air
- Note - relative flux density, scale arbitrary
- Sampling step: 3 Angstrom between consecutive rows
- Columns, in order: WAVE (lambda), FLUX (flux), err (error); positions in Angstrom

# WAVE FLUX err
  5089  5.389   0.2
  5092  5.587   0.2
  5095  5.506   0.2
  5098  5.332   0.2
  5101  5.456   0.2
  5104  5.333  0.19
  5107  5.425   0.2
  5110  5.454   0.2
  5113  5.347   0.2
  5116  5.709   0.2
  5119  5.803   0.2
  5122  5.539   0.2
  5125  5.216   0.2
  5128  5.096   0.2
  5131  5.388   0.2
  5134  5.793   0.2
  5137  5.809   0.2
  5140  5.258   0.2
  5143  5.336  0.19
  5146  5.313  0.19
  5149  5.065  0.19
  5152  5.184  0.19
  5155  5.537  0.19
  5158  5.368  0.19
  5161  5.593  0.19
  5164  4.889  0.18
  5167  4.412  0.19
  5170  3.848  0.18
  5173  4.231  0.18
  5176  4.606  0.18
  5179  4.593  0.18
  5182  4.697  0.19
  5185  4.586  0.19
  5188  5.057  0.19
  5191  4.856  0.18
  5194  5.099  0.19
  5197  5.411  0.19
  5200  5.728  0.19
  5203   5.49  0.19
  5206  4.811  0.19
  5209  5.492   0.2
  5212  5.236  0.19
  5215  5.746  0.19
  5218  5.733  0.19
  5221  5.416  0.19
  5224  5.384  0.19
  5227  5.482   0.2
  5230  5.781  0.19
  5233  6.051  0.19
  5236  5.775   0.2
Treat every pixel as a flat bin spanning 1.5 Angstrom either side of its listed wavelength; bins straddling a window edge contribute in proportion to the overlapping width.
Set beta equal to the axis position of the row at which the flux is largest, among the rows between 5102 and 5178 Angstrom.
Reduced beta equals 5137 Angstrom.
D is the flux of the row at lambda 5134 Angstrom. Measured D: 5.793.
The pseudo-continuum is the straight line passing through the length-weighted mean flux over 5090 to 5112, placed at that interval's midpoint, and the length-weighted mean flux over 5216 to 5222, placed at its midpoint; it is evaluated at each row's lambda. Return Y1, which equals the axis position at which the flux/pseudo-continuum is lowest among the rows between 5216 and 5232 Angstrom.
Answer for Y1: 5224 Angstrom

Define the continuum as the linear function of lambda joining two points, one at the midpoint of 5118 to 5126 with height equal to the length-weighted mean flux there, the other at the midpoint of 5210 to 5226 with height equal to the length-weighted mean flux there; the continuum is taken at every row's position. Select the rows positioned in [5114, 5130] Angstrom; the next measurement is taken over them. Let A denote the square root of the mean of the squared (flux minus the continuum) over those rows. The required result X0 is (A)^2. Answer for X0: 0.08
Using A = 0.28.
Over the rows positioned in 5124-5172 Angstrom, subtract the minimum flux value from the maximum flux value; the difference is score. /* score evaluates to 2.0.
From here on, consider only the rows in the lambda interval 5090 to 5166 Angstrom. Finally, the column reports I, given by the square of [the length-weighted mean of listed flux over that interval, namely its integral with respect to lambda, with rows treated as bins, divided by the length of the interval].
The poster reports 29.2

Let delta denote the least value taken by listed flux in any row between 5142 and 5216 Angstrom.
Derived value 3.848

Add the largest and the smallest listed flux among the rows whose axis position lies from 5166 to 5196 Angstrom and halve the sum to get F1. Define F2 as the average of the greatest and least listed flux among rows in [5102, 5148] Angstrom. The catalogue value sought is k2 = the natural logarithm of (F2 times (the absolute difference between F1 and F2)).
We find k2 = 1.7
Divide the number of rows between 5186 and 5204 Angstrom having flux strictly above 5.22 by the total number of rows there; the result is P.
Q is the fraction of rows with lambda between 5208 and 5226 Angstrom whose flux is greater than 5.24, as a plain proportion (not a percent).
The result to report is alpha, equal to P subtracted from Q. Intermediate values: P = 0.5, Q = 0.83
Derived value 0.33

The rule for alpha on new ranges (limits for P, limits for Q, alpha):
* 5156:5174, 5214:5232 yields 0.67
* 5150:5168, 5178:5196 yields -0.50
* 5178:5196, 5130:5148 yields 1.00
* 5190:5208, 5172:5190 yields -0.50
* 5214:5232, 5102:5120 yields 0.00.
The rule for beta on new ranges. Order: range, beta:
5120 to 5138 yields 5137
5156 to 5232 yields 5230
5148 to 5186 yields 5161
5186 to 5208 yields 5200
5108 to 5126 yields 5119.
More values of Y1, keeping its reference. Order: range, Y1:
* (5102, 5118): 5104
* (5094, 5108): 5104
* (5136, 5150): 5149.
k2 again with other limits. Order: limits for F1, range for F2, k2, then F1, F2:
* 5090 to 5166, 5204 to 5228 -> -1.0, 5.3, 5.3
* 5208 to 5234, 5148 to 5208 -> 1.4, 5.6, 4.8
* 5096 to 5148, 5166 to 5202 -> 1.2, 5.5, 4.8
